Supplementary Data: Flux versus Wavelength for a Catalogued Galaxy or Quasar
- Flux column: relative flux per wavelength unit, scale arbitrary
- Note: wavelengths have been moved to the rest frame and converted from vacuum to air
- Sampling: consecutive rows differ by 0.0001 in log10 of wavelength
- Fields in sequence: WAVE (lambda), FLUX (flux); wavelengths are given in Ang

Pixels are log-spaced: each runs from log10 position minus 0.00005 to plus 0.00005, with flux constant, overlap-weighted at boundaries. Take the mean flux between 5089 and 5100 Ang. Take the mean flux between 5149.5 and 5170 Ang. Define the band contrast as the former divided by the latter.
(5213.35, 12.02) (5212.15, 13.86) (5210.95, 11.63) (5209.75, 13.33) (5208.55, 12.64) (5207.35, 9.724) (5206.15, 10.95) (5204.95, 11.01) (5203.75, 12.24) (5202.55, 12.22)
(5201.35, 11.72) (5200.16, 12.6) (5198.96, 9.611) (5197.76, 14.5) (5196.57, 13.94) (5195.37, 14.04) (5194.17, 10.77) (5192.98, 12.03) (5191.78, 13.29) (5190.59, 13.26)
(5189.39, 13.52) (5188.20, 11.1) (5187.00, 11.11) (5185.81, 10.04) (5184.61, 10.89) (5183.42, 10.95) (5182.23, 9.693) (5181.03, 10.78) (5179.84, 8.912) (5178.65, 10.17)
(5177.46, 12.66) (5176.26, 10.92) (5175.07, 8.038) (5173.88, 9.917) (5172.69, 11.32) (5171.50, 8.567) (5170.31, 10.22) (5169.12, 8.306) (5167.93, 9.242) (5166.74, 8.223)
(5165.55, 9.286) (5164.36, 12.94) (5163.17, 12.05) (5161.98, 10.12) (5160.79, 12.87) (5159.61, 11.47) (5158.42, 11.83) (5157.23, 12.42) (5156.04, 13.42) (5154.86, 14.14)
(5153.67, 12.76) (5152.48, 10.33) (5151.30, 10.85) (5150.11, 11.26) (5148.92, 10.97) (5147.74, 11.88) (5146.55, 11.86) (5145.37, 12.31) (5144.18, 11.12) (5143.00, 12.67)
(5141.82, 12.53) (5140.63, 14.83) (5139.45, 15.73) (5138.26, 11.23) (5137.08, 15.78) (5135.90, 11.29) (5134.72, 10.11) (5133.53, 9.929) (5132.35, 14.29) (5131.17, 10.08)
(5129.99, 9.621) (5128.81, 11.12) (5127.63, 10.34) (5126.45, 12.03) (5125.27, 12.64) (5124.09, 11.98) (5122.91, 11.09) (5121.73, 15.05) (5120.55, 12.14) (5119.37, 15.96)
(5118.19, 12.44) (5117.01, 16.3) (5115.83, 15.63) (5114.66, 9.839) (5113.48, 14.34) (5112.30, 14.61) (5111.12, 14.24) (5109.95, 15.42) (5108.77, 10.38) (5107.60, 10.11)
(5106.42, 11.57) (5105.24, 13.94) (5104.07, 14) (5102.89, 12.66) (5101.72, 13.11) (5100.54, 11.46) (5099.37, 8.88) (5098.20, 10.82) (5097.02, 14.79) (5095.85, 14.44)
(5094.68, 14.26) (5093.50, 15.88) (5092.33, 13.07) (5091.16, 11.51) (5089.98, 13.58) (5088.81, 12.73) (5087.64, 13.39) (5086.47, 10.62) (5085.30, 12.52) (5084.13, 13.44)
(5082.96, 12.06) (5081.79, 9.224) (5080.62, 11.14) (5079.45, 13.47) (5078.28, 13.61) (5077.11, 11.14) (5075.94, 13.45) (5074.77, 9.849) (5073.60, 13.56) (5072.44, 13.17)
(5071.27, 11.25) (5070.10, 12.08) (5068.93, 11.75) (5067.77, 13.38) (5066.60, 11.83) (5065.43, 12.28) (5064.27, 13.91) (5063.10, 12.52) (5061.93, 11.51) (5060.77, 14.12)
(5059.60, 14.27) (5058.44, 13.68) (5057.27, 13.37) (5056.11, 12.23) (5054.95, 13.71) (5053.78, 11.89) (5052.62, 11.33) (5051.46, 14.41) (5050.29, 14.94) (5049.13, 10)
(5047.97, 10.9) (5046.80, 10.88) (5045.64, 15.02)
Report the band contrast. 1.16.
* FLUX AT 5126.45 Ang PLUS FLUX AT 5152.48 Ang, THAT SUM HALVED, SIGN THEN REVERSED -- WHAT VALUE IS -11.2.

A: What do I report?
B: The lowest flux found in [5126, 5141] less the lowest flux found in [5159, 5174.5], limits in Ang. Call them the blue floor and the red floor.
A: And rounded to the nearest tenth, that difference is 1.4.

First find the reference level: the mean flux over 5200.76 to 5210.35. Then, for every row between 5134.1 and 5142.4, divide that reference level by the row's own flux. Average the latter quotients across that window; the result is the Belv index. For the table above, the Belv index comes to 0.92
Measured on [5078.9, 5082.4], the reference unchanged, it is 1.07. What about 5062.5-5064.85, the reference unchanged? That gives 0.89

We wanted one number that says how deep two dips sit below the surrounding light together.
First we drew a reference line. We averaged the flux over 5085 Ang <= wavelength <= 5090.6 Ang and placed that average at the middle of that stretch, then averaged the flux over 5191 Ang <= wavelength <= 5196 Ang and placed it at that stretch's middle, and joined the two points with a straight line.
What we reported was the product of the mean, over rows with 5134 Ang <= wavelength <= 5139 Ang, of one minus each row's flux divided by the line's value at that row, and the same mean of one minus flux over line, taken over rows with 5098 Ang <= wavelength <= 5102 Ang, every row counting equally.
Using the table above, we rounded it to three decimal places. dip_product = 0.004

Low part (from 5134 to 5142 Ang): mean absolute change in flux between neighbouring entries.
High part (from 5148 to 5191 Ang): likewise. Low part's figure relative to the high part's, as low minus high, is 1.6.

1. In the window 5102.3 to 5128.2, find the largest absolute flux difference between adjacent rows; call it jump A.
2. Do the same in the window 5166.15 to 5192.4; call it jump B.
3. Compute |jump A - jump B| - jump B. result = 0.03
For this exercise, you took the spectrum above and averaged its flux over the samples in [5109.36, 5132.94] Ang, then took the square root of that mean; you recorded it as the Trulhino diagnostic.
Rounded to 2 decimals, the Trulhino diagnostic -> 3.60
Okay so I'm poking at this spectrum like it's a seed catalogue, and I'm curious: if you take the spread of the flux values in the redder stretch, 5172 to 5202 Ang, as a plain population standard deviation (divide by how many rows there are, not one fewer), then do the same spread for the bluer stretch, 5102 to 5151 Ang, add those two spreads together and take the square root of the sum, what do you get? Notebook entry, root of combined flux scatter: 1.91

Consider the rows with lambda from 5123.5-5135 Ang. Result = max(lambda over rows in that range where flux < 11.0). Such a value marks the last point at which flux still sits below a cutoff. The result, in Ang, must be 5134.72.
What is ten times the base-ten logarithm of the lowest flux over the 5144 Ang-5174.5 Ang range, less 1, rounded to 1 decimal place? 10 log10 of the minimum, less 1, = 8.2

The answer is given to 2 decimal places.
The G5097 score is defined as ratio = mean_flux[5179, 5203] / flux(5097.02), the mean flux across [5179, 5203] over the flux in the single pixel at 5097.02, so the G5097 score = 0.79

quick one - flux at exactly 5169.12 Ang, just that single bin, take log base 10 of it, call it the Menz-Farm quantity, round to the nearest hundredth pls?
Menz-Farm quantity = 0.92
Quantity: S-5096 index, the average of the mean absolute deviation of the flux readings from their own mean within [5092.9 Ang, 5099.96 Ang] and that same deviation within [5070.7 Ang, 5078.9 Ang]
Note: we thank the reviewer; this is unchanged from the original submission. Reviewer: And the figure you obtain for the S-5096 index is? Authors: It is 1.8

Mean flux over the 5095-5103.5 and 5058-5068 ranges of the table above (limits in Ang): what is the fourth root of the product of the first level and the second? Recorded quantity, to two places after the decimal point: 3.56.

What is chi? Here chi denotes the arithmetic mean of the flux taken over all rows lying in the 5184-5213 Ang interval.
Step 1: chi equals 12.1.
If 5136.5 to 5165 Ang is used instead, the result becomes 12.4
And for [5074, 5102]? 12.4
